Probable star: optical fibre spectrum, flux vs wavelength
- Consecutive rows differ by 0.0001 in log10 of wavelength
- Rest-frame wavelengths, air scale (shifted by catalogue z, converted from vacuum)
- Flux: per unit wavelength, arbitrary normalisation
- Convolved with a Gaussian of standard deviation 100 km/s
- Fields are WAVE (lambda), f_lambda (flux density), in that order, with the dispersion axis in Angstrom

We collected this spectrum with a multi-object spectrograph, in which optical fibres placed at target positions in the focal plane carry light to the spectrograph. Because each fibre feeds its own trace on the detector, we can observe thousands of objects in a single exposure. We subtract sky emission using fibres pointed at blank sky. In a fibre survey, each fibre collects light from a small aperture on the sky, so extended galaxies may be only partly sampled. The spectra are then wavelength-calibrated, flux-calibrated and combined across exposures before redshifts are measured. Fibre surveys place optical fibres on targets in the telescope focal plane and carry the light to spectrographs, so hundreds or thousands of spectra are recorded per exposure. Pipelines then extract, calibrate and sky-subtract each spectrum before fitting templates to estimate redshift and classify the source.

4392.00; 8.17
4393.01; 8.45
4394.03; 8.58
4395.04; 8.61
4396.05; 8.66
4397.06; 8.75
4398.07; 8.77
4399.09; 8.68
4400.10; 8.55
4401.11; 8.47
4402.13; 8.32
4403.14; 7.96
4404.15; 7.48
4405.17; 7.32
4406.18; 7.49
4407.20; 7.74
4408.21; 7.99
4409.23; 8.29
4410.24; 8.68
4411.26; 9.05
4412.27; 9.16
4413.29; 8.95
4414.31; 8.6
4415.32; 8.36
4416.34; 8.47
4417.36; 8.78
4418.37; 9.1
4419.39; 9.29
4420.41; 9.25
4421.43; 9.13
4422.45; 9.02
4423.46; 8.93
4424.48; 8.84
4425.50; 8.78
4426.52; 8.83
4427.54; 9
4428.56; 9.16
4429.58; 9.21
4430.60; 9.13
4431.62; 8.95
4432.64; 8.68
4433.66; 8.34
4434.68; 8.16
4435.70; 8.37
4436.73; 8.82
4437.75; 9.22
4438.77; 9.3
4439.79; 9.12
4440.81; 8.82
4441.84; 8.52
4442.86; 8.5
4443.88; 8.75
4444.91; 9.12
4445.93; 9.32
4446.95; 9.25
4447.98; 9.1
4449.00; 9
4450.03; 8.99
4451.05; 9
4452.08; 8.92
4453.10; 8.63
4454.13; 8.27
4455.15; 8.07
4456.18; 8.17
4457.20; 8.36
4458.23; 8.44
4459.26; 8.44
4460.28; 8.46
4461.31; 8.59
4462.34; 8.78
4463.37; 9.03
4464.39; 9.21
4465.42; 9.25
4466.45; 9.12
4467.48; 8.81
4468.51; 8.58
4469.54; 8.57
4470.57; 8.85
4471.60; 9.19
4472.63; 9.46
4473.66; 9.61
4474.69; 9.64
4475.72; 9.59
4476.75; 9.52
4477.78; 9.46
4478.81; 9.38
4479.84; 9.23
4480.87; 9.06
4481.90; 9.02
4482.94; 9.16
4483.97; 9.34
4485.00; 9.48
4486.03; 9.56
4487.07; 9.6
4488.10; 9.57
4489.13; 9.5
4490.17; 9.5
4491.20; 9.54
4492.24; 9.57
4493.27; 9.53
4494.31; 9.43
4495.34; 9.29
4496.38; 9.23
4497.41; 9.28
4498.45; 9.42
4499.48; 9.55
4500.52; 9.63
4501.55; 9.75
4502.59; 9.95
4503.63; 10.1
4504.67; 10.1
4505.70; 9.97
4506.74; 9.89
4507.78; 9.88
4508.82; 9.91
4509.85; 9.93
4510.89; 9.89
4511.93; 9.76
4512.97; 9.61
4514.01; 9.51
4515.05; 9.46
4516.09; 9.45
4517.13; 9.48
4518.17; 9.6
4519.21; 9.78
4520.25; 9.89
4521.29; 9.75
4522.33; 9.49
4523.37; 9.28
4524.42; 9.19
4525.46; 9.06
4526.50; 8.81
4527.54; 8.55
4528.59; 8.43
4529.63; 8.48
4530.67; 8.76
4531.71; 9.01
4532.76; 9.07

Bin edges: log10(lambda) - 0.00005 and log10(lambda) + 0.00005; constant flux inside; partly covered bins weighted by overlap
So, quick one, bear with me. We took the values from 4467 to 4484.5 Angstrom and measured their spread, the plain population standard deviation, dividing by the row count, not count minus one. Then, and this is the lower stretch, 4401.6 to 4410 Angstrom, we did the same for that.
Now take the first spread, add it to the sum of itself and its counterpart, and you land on 1.0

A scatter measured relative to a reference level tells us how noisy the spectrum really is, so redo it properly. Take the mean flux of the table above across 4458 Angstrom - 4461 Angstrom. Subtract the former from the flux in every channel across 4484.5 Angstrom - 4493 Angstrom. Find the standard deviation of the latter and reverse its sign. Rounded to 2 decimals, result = -0.04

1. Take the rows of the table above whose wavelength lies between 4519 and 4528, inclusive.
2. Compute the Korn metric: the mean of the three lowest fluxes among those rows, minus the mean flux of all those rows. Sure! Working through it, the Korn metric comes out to -0.50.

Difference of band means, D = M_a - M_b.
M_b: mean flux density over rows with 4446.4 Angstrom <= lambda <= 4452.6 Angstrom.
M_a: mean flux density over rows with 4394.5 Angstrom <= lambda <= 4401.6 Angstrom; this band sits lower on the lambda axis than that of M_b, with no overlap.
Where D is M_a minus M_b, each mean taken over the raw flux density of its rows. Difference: -0.4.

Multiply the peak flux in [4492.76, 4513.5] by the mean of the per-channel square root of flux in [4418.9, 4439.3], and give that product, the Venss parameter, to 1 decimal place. 30.2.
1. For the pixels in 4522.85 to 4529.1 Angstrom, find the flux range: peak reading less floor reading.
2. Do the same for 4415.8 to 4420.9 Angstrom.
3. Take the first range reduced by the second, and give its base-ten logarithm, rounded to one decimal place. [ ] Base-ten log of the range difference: -1.5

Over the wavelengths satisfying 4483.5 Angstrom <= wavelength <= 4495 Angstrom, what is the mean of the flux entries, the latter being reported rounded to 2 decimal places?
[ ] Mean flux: 9.51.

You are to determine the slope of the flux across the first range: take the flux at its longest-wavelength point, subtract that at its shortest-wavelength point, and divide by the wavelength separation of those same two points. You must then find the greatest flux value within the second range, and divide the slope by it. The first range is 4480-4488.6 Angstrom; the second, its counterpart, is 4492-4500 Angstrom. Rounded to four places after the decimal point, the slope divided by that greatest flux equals 0.0074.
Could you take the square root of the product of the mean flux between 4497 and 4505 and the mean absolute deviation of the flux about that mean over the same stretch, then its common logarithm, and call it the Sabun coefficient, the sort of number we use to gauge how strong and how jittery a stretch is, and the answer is 0.195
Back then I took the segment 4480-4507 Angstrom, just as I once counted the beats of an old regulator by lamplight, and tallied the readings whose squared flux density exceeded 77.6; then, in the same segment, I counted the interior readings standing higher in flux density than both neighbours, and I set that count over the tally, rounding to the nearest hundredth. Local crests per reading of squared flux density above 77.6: 0.08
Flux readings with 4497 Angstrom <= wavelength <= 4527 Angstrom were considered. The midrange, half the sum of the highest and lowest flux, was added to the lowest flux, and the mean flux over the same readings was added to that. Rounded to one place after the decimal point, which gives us 27.9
